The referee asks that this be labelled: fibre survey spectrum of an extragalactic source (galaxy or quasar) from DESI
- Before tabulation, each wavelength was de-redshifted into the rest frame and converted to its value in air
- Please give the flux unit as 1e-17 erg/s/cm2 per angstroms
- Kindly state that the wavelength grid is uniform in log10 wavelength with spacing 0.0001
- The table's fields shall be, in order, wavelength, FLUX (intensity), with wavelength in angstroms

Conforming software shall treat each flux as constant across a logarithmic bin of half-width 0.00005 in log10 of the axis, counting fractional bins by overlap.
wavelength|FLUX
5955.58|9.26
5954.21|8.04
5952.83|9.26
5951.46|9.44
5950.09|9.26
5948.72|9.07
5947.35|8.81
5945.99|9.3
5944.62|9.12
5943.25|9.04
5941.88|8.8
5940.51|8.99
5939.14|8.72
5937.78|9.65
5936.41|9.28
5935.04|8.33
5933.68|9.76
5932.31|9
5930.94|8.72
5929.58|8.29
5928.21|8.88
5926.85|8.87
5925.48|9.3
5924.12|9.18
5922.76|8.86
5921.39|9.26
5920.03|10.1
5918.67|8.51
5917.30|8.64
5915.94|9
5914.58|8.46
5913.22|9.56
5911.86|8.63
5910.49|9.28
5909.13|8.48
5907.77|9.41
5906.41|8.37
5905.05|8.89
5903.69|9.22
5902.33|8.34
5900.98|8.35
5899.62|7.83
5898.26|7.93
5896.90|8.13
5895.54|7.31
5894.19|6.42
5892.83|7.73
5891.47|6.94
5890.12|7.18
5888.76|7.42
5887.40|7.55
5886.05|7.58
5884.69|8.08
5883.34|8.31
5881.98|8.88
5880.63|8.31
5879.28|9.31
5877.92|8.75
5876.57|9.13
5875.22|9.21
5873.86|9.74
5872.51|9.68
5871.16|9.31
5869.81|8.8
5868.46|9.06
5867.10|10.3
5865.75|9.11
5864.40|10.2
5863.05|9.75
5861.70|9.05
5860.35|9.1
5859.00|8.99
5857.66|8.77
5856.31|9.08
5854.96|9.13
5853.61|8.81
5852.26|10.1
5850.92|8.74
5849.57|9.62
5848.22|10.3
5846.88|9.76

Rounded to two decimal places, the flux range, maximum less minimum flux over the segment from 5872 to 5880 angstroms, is 0.99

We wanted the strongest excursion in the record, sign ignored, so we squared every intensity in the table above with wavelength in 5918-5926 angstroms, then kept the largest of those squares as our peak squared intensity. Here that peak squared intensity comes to 102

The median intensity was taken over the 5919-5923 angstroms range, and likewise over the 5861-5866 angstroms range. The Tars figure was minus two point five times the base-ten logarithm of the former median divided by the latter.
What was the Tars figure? 0.020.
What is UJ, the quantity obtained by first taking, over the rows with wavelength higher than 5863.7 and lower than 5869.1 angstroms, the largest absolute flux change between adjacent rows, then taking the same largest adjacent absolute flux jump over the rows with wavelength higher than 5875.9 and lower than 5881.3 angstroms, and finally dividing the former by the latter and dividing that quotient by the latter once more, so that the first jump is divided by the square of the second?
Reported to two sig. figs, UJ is 1.2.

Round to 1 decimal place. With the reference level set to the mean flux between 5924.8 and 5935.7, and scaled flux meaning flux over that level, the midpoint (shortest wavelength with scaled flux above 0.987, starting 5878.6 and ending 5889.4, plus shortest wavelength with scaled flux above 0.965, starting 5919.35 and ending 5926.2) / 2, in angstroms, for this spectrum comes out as 5899.7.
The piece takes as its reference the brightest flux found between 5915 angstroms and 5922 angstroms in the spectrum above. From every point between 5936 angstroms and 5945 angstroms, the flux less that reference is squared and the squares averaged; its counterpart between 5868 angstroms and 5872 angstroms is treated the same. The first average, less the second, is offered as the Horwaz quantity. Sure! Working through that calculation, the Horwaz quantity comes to 0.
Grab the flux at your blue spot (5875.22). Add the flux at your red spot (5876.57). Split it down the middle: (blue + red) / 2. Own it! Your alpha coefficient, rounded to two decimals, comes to 9.17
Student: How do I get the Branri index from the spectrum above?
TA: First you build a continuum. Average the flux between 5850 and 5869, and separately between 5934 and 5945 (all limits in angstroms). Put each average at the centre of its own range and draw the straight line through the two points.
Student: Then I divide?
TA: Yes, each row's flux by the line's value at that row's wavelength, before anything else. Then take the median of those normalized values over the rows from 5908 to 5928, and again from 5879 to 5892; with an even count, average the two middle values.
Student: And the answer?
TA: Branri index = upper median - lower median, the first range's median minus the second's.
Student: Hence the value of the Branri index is 0.13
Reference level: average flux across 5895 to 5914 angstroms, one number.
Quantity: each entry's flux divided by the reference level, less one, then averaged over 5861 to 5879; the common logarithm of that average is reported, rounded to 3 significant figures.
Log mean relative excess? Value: -1.01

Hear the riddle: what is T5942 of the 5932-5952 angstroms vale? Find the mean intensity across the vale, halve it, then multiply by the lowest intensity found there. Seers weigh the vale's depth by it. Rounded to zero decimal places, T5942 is 38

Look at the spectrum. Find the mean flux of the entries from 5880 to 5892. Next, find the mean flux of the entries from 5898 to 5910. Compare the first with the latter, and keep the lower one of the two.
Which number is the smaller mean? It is 7.8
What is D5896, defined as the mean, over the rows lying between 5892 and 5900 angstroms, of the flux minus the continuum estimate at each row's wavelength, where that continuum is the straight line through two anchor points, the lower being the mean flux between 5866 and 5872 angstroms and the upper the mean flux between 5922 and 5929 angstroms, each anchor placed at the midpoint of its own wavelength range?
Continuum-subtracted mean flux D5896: -1.6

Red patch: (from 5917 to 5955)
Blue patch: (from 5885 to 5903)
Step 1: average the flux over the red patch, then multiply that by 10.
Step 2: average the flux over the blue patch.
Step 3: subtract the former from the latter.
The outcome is -82.6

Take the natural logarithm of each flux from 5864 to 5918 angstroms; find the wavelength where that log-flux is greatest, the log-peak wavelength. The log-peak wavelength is 5867.10 angstroms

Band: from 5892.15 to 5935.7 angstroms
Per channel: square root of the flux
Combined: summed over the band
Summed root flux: 94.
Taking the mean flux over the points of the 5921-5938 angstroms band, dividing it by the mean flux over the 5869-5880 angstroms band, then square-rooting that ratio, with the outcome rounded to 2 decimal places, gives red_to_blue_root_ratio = 0.99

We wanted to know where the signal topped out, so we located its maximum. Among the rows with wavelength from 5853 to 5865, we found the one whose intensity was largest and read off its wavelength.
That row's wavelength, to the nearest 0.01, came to 5864.40 angstroms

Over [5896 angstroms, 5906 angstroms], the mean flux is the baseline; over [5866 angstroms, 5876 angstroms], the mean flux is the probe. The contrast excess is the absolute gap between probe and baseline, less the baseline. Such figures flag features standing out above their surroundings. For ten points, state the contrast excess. -7.3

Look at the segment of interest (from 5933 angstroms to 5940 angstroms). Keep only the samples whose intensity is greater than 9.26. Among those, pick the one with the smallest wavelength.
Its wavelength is 5933.68 angstroms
